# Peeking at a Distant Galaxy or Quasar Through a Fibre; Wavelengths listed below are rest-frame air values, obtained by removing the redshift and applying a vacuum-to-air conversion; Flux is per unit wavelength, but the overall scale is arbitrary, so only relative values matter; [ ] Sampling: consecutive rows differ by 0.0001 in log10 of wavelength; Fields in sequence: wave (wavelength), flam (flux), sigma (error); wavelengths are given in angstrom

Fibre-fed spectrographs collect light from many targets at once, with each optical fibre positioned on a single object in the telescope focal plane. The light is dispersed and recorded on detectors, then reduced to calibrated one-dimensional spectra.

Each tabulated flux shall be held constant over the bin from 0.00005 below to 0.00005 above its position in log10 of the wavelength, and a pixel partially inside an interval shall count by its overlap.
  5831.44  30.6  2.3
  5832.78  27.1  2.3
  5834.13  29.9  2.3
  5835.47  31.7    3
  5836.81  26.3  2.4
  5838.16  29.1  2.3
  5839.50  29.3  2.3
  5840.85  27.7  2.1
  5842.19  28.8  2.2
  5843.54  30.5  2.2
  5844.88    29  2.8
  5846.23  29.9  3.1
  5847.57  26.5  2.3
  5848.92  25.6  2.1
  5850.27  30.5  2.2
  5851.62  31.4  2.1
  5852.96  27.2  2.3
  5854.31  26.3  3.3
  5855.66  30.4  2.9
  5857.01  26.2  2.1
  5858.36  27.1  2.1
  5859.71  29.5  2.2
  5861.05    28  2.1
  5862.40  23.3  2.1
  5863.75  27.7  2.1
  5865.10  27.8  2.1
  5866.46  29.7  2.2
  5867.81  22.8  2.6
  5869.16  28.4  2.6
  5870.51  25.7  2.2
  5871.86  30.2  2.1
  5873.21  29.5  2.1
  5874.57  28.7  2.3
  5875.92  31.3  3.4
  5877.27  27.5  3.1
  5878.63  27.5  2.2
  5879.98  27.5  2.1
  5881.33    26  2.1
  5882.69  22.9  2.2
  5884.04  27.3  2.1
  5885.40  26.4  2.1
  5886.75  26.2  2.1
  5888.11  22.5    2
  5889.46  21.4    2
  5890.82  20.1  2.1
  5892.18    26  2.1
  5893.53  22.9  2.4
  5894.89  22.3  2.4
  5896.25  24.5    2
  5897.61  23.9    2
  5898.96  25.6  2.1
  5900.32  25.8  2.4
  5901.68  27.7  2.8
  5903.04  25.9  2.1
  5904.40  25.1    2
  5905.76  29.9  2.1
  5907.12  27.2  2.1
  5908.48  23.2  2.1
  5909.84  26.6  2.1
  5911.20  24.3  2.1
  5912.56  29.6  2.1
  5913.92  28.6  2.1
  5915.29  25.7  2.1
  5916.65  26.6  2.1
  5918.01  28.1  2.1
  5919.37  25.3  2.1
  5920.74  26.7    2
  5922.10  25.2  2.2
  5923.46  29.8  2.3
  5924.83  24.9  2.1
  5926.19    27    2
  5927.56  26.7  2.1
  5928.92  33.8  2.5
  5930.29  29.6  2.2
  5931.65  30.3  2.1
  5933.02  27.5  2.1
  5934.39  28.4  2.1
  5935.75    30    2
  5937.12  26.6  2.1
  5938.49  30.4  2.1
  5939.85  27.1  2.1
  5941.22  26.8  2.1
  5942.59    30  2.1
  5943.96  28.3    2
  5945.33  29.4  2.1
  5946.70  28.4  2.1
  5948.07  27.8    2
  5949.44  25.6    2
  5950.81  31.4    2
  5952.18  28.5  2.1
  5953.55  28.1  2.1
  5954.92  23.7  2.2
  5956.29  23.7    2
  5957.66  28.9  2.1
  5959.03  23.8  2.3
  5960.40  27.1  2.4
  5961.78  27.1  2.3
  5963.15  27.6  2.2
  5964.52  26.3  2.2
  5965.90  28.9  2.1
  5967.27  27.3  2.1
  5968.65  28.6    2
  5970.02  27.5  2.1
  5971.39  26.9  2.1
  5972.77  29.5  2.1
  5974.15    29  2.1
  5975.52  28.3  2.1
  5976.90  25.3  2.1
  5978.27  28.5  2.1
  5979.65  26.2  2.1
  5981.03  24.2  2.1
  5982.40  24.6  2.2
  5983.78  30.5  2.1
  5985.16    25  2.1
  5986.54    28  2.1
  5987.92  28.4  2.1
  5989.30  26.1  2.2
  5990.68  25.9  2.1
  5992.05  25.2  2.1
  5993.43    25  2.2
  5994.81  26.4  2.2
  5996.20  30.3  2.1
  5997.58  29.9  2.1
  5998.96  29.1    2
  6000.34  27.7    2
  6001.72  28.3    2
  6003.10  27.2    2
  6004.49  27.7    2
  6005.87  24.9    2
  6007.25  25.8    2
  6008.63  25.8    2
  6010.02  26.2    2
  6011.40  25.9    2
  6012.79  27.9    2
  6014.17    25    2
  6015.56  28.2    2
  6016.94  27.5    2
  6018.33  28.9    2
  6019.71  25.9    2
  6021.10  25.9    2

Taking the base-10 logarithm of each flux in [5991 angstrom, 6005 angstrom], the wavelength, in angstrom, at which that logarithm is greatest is 5996.20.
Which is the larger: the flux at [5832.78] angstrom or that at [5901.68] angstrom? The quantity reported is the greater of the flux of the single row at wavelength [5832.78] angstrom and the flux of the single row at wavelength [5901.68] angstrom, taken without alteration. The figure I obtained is 27.7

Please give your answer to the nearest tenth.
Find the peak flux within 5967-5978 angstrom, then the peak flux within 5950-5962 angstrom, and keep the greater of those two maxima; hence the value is 31.4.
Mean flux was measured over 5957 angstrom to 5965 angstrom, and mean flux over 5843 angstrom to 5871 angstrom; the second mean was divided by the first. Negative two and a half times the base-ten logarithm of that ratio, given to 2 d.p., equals -0.04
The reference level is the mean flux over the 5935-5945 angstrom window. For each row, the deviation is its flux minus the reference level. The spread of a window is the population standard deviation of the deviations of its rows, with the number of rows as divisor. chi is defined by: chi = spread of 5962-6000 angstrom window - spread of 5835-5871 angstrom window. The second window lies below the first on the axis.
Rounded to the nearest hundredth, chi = -0.39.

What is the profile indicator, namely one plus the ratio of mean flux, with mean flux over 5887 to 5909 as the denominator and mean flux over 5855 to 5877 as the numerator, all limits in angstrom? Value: 2.13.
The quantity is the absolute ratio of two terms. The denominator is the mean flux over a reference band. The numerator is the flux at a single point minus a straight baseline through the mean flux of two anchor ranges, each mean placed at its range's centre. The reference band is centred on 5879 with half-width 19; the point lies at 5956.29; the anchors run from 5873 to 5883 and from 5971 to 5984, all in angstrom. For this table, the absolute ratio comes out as 0.14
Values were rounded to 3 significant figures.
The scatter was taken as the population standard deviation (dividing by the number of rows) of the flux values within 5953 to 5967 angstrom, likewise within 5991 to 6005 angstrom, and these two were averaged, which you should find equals 1.84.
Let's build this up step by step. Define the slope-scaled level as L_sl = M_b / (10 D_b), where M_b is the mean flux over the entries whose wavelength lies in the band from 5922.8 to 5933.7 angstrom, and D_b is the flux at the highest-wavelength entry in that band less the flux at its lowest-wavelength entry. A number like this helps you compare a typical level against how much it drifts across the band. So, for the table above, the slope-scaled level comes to -1.2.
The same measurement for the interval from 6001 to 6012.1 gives -1.1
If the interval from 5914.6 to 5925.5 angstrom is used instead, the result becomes -3.3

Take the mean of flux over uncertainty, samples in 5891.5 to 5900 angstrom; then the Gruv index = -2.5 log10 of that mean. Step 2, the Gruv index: -2.63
